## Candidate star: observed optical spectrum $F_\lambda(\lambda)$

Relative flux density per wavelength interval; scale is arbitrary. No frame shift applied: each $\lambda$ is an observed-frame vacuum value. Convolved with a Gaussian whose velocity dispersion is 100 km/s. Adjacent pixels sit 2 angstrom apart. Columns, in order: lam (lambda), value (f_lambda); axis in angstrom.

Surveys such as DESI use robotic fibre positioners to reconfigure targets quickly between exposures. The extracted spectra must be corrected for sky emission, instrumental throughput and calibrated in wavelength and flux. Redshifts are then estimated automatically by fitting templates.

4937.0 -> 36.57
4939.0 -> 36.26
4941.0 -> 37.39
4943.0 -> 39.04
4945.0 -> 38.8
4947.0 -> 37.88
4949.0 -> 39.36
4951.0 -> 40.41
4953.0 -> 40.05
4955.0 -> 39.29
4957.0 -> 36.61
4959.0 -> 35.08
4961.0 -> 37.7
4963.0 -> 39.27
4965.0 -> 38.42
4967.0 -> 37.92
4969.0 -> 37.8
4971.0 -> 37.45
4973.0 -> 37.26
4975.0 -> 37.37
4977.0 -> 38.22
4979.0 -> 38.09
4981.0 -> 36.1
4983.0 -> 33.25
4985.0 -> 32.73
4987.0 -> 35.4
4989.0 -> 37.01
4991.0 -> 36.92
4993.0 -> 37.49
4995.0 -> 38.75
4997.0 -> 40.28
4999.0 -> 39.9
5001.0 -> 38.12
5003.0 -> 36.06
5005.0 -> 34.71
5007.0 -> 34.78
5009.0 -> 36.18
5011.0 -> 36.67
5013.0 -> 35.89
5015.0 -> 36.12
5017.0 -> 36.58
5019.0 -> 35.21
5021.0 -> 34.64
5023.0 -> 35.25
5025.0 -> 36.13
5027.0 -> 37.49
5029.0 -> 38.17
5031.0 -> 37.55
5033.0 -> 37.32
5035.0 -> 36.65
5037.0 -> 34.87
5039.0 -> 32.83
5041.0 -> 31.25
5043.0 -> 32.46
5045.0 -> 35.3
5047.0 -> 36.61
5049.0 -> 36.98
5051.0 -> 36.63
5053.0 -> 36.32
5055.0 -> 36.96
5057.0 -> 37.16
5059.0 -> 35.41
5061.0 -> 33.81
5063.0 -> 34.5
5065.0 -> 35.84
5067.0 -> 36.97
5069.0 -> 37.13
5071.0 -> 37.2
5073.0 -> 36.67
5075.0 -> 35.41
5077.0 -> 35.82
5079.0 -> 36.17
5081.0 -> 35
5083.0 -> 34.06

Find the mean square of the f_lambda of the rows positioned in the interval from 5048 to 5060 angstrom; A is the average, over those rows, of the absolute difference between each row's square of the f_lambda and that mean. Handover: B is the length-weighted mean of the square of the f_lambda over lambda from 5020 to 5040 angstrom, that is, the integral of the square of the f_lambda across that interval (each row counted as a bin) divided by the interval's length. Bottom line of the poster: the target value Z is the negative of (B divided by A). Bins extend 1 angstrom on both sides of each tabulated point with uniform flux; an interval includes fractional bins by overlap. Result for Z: -38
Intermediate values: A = 34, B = 1305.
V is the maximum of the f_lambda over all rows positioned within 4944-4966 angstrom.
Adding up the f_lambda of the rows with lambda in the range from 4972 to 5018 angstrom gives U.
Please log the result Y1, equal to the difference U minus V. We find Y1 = 803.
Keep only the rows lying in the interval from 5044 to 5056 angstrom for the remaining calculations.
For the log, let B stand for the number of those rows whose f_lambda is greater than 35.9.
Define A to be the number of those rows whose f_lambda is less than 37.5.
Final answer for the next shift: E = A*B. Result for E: 30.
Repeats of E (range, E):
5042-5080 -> 209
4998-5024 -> 77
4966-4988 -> 56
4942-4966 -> 22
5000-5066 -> 540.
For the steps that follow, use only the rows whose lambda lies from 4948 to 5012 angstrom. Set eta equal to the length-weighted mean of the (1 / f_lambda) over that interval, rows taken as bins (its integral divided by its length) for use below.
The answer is 0.0269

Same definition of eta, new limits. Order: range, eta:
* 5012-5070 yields 0.0280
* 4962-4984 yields 0.0268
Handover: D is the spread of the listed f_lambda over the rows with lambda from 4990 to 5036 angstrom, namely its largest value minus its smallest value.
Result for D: 5.6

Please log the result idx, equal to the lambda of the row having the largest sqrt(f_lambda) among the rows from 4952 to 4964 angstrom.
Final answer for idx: 4953.0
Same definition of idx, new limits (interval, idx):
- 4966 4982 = 4977.0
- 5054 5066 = 5057.0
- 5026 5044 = 5029.0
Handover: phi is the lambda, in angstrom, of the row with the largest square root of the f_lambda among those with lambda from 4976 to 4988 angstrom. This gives 4977.0 angstrom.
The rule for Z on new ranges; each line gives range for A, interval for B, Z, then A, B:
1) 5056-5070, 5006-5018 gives -17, 77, 1299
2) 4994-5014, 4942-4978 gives -11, 128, 1462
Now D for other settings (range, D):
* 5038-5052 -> 5.7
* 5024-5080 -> 6.9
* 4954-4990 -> 6.6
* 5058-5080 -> 3.4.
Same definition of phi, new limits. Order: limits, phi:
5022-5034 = 5029.0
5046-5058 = 5057.0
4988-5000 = 4997.0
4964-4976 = 4965.0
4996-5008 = 4997.0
